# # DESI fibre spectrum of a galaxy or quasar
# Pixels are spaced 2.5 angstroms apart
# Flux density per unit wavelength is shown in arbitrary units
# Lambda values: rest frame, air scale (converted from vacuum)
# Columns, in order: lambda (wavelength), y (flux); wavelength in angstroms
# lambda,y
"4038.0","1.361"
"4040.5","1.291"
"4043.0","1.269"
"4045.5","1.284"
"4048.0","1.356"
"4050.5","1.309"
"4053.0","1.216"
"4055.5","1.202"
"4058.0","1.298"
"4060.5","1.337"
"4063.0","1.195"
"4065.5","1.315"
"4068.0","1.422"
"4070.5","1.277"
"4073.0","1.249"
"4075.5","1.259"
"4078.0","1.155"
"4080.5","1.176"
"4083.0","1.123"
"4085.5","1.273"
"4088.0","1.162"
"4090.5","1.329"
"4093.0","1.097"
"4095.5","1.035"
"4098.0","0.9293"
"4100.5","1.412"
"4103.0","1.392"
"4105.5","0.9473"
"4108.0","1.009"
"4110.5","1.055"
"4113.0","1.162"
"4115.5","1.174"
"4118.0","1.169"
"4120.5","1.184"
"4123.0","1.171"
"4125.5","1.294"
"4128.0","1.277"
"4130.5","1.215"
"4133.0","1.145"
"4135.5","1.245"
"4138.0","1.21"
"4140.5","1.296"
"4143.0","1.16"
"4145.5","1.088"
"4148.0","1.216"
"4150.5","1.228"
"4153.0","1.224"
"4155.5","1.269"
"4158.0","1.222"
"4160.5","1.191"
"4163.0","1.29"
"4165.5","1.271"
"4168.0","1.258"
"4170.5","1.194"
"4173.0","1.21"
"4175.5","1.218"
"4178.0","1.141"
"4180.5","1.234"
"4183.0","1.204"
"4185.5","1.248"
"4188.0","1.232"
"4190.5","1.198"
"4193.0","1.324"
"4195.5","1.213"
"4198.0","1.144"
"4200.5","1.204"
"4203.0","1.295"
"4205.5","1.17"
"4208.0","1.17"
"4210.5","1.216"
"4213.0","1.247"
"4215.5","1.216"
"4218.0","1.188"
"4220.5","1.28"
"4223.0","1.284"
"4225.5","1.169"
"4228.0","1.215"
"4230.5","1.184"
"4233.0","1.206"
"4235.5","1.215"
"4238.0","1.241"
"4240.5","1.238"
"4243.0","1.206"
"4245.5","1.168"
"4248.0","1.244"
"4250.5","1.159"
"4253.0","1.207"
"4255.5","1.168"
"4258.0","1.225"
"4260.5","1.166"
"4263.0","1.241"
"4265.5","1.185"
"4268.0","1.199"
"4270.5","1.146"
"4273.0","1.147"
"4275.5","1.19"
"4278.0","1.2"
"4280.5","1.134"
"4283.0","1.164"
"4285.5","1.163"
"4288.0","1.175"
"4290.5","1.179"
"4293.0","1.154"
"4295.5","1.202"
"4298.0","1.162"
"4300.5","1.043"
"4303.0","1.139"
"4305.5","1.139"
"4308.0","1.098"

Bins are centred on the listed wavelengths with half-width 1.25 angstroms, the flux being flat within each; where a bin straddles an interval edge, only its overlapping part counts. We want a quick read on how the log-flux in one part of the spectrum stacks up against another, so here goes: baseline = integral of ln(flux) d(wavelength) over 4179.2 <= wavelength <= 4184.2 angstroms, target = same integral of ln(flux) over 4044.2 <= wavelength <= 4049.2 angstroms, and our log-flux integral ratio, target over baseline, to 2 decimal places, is 1.40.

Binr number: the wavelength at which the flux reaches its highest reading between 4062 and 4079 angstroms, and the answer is 4068.0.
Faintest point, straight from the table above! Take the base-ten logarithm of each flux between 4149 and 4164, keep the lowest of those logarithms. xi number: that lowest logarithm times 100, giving 7.6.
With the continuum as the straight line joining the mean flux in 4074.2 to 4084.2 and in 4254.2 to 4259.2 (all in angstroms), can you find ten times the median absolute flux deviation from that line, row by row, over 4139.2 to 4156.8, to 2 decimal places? 0.42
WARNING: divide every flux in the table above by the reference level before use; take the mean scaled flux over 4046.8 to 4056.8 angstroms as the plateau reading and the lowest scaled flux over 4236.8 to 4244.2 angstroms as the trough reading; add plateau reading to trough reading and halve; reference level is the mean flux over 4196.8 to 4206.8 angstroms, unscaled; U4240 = 1.029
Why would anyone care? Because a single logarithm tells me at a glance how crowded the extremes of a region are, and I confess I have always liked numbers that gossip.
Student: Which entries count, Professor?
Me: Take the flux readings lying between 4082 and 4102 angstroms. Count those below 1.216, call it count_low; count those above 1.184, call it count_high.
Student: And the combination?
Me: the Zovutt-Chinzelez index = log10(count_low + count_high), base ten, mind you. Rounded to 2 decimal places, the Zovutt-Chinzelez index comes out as 0.90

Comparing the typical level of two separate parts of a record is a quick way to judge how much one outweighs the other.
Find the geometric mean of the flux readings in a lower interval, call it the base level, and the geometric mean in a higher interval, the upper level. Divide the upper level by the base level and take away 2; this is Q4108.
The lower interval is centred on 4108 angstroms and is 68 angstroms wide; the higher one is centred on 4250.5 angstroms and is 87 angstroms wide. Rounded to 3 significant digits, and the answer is -0.982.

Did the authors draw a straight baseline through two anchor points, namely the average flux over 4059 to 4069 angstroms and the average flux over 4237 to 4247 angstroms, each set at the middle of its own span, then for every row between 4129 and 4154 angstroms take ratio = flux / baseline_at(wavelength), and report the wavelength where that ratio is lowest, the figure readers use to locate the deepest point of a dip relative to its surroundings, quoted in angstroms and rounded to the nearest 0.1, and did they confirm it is 4145.5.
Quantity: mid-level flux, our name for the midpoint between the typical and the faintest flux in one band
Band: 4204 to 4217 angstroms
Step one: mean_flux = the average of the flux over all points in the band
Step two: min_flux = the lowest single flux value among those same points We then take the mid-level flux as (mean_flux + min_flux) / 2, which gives 1.19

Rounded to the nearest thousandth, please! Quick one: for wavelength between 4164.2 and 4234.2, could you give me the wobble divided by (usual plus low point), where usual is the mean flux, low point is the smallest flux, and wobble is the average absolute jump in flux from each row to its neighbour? 0.022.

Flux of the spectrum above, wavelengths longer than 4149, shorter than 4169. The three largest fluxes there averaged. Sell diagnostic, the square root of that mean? 1.13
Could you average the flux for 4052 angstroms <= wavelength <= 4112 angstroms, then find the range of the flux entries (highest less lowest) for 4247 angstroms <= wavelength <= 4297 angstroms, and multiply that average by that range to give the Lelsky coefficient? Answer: 0.13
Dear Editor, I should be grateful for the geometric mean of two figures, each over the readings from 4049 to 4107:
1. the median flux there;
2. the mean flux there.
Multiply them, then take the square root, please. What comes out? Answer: 1.24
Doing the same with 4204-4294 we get 1.19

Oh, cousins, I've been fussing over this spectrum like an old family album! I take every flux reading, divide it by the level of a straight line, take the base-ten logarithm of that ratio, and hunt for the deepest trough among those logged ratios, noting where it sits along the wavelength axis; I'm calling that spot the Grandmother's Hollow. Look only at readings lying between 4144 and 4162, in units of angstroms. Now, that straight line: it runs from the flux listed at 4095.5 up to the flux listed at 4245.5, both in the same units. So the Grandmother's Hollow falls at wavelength 4145.5 angstroms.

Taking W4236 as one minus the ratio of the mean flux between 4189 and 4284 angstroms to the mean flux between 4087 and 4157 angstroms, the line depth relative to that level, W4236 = -0.019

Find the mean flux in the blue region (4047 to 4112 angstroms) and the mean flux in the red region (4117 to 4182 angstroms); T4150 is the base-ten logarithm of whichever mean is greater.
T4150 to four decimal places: 0.0850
